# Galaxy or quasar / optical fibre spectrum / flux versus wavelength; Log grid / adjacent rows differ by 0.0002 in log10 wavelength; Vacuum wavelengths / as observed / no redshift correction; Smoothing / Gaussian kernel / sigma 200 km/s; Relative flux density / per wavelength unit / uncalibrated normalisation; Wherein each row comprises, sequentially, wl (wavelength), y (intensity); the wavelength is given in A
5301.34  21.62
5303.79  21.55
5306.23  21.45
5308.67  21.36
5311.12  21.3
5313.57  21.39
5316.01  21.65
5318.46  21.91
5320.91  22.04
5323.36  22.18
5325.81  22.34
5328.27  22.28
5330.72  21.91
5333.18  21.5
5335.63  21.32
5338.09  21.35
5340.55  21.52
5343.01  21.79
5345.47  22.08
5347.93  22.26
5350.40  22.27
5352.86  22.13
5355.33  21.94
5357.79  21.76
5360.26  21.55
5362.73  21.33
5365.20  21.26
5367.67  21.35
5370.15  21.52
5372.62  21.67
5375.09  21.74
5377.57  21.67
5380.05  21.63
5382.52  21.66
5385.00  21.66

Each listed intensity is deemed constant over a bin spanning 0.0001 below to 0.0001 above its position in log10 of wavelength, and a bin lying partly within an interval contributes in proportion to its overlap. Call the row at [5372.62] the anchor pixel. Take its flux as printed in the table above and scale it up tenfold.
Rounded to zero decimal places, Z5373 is 217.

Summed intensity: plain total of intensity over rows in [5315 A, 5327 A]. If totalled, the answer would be 110.1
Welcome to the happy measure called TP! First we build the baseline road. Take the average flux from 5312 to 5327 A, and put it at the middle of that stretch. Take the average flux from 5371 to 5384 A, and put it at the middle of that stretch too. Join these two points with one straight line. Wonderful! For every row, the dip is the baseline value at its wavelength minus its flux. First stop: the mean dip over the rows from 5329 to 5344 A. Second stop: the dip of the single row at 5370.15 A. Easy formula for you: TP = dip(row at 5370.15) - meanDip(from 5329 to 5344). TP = -0.1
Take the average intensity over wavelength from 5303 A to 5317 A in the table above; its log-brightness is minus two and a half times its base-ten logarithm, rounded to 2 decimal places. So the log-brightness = -3.33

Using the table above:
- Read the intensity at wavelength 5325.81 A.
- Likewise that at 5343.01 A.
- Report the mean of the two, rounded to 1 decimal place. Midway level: 22.1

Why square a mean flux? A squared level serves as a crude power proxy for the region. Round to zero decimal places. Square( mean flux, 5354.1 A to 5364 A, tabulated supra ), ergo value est 469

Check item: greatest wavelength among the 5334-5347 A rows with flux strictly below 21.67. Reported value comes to 5340.55 A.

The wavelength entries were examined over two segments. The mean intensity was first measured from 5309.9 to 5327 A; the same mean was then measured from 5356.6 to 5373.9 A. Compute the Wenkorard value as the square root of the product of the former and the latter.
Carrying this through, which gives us 21.7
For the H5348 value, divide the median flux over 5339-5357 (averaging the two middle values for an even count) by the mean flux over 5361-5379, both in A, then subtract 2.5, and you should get -1.47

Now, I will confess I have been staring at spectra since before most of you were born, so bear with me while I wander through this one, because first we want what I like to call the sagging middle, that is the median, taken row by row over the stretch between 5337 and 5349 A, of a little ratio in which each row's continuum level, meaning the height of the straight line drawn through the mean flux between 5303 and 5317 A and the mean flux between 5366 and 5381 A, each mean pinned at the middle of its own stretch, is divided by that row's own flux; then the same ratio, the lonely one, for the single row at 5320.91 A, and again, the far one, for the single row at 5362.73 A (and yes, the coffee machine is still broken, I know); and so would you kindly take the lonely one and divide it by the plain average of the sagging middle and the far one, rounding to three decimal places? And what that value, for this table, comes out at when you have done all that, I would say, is 0.975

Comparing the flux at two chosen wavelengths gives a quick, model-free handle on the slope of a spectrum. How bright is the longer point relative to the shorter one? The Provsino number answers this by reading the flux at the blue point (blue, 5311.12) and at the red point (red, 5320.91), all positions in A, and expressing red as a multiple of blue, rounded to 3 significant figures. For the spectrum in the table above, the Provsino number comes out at 1.03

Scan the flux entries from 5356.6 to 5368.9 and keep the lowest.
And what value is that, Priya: 21.26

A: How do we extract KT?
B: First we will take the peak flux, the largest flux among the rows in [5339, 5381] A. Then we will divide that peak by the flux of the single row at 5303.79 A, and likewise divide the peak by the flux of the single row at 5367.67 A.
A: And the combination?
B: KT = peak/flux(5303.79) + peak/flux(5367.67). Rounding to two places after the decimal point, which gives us 2.08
